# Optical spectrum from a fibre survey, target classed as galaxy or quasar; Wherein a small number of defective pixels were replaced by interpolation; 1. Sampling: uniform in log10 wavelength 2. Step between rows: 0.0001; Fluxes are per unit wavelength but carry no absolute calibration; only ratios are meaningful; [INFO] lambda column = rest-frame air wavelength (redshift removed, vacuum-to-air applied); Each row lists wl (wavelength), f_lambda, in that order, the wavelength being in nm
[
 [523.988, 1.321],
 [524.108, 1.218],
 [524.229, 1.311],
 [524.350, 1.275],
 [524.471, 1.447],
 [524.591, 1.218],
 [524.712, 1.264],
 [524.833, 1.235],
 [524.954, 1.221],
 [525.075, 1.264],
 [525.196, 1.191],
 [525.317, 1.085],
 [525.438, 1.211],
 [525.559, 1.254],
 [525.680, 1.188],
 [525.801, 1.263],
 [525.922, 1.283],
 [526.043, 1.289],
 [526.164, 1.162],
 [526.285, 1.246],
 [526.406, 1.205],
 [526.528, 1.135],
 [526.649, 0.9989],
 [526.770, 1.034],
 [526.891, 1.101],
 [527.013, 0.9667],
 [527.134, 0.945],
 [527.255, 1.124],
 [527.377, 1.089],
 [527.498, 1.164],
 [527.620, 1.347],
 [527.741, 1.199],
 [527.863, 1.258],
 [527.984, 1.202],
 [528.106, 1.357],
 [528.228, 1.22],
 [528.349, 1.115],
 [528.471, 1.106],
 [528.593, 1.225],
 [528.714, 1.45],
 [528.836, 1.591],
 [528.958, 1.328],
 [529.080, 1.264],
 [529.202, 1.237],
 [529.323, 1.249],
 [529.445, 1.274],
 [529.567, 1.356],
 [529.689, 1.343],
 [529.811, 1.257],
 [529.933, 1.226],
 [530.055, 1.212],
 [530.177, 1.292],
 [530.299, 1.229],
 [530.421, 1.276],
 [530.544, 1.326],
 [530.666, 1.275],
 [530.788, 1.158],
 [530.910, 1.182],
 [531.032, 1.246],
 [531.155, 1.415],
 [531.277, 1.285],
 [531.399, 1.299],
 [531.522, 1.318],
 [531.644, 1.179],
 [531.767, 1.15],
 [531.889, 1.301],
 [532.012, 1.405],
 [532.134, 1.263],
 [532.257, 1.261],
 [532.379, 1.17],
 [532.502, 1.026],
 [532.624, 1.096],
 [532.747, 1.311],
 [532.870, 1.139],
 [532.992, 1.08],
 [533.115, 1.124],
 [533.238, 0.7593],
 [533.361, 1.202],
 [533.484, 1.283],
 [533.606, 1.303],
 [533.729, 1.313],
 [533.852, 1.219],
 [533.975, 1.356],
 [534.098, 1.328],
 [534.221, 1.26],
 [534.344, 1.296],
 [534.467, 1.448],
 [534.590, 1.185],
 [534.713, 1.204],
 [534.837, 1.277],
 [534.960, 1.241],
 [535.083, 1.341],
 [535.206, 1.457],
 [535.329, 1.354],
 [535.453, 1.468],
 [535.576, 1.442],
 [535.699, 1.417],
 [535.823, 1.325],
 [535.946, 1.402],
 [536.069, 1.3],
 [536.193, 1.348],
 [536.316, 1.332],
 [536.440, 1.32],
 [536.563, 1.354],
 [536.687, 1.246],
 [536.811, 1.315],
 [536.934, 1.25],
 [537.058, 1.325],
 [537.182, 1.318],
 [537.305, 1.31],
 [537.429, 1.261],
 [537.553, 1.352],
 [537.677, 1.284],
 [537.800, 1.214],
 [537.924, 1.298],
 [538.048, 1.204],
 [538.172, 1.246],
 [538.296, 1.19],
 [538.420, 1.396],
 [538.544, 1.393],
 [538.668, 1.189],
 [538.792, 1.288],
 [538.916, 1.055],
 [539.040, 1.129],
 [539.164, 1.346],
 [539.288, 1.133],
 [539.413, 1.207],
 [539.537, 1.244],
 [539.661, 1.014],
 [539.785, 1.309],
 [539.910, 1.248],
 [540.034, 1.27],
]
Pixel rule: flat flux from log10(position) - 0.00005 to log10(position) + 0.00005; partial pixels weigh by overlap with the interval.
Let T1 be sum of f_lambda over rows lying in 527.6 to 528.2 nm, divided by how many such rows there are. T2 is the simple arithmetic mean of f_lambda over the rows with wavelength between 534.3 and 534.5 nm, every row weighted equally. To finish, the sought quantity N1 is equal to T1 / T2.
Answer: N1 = 0.93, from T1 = 1.27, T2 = 1.37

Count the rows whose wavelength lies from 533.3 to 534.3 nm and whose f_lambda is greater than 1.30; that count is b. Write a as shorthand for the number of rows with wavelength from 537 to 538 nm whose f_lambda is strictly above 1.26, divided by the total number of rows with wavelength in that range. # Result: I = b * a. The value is 3.5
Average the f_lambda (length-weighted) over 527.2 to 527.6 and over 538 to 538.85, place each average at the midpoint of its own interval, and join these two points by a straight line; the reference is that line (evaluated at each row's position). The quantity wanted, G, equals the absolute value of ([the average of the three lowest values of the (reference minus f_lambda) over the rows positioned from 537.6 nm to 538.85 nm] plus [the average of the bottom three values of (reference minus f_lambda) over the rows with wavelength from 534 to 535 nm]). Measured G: 0.222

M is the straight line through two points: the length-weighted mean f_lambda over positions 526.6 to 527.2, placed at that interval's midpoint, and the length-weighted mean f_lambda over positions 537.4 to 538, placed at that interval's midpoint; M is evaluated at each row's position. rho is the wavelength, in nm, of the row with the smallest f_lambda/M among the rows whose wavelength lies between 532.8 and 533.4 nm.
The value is 533.238 nm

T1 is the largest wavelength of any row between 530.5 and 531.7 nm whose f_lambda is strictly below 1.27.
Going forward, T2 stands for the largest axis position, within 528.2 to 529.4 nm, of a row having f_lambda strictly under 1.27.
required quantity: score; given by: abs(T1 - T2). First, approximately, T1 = 531.644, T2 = 529.323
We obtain 2.32 nm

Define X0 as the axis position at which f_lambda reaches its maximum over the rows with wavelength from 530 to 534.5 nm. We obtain 534.467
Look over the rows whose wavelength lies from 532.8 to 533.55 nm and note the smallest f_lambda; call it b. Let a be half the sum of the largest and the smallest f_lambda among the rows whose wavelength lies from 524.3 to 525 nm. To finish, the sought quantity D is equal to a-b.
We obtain 0.57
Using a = 1.33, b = 0.7593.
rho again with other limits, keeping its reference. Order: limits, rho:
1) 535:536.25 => 536.069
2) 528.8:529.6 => 529.202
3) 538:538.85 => 538.668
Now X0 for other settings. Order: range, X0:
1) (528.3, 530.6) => 528.836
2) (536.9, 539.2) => 538.420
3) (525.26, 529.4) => 528.836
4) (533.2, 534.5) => 534.467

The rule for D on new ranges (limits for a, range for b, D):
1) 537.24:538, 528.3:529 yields 0.18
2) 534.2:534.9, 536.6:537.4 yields 0.07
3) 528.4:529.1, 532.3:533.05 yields 0.32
